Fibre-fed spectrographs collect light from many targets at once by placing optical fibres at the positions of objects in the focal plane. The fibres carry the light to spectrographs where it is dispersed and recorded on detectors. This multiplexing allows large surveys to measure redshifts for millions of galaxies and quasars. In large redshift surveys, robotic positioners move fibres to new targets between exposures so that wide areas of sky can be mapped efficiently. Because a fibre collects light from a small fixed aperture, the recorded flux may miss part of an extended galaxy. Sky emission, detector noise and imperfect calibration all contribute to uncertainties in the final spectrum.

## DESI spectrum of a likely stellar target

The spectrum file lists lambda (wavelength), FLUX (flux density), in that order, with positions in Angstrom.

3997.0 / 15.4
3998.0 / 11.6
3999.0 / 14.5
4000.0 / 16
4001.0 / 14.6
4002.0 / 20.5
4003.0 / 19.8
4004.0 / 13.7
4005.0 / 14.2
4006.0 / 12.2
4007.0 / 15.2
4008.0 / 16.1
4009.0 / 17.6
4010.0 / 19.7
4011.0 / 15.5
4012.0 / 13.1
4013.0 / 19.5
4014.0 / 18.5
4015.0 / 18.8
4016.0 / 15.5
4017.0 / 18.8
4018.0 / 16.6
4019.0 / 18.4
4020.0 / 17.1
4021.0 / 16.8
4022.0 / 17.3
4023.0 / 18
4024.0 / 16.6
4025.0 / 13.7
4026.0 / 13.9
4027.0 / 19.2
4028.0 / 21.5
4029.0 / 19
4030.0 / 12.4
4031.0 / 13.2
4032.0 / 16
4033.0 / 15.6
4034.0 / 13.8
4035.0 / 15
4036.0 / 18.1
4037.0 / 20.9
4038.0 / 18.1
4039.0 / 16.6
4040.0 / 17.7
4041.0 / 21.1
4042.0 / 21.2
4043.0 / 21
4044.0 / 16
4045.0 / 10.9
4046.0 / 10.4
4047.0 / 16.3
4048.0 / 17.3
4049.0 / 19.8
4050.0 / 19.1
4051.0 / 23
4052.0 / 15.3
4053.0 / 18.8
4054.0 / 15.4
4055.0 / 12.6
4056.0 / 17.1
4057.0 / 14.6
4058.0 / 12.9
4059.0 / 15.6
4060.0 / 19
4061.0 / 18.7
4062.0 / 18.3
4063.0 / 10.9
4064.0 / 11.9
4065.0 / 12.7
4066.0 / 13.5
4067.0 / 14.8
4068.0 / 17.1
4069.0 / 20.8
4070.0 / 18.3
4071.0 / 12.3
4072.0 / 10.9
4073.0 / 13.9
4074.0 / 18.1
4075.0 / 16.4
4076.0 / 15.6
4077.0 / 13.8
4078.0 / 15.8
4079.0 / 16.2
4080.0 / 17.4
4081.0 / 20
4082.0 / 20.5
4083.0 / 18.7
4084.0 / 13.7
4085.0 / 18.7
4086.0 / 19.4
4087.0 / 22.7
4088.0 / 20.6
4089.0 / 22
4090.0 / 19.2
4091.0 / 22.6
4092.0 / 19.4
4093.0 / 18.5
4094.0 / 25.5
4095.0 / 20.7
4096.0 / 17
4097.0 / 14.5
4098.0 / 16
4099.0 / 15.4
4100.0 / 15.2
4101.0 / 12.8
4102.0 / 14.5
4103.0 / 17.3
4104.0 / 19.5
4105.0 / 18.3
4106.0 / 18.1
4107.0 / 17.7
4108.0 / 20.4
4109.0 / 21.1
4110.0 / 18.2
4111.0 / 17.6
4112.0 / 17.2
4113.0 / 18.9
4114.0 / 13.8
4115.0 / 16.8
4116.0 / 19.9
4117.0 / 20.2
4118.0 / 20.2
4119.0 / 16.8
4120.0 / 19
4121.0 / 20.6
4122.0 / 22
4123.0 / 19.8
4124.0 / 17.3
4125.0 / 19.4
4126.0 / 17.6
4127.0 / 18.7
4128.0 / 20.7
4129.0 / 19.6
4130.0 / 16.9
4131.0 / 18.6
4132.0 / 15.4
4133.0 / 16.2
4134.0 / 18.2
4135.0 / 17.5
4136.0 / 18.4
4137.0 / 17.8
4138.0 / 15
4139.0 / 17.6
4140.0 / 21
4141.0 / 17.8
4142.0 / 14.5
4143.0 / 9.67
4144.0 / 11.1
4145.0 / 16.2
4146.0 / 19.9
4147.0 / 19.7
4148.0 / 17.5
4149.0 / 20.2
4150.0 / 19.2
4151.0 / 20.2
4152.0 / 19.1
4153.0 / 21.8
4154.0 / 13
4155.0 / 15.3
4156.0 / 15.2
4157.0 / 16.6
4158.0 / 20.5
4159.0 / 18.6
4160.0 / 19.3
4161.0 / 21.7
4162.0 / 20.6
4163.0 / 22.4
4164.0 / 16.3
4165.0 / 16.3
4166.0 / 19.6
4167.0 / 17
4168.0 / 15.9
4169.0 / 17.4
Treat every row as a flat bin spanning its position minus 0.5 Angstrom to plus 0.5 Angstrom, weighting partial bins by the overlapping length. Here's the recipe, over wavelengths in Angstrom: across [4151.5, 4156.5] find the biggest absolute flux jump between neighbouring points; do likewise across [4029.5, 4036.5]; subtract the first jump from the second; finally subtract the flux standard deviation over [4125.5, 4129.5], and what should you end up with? -7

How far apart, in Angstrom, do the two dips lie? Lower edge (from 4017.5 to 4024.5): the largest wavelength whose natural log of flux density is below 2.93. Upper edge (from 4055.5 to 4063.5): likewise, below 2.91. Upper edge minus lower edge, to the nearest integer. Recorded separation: 39 Angstrom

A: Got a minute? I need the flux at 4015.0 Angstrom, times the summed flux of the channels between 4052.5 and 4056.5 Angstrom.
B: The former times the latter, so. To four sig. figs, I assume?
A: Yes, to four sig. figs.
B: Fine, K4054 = 1201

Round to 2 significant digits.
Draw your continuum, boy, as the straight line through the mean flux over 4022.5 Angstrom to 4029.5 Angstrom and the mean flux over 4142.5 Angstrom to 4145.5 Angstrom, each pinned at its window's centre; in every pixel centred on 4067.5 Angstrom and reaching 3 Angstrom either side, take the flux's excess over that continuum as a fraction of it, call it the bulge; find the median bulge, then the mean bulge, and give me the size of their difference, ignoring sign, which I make 0.017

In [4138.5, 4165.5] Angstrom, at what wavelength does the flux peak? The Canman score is 4163.0 Angstrom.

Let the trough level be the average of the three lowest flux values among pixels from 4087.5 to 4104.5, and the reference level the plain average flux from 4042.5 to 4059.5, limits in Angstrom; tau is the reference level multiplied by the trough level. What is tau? 226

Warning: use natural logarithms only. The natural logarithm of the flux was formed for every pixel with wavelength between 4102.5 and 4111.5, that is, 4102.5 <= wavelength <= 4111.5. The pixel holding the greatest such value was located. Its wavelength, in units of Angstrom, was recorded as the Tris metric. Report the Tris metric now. 4109.0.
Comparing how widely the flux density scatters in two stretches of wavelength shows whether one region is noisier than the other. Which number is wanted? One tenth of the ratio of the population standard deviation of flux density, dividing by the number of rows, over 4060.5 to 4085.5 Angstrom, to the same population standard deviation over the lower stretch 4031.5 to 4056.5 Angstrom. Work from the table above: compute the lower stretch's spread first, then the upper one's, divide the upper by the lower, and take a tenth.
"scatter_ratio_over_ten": 0.094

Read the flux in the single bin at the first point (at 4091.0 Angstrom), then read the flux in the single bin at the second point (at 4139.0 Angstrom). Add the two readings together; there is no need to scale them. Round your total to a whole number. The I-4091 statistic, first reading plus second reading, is 40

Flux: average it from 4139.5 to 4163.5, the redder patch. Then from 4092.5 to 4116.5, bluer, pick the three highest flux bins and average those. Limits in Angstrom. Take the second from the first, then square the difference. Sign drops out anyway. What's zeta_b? 20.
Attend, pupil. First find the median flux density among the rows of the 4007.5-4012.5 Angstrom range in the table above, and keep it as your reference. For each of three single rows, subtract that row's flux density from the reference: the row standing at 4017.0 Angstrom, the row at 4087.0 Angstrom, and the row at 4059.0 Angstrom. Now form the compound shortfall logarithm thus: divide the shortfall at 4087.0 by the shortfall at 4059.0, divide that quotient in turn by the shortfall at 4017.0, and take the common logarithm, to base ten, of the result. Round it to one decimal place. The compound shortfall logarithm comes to 0.7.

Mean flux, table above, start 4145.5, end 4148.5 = 19.0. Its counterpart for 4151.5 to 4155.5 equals 17.3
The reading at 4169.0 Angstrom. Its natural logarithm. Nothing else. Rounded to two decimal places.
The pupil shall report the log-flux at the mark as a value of 2.86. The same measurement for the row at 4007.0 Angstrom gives 2.72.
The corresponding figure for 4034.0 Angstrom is 2.62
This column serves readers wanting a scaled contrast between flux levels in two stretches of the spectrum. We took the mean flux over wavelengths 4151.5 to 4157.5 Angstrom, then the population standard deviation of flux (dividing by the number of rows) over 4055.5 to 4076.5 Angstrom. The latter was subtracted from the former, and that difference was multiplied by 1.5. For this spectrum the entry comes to 21.0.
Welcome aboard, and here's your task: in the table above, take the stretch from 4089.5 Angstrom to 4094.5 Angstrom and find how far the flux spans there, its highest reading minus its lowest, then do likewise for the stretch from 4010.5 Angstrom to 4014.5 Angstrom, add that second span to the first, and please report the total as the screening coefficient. 13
